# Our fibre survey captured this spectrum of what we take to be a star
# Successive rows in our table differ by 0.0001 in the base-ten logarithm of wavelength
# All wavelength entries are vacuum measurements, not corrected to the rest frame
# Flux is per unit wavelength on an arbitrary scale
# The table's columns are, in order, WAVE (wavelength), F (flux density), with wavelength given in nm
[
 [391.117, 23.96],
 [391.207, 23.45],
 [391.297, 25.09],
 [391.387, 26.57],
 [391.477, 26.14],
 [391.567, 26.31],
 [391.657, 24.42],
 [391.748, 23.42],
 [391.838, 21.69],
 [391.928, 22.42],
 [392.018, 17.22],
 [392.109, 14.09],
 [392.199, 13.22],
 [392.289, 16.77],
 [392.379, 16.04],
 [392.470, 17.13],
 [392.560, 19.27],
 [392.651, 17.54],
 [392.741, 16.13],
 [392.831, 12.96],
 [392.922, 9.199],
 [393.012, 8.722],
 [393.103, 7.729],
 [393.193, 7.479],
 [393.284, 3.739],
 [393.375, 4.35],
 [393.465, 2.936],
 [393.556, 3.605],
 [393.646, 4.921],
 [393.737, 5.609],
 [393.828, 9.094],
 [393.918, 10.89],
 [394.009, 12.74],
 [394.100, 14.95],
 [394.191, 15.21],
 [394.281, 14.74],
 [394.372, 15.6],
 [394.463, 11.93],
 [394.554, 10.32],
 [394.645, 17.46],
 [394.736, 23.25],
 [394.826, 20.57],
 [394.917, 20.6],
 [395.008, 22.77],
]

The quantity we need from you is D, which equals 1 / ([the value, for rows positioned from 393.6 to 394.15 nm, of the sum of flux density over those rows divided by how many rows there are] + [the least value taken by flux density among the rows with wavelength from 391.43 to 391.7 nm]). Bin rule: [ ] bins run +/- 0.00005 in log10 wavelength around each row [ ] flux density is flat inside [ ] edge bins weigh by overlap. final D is 0.029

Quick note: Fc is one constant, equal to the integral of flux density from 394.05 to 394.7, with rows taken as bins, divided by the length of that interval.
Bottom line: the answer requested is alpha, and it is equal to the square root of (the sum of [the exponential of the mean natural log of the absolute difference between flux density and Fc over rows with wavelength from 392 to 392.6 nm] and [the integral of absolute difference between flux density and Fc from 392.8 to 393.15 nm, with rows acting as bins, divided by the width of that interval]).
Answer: 2.59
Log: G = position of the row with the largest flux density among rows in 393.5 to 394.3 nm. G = 394.191 nm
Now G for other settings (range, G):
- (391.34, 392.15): 391.387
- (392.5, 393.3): 392.560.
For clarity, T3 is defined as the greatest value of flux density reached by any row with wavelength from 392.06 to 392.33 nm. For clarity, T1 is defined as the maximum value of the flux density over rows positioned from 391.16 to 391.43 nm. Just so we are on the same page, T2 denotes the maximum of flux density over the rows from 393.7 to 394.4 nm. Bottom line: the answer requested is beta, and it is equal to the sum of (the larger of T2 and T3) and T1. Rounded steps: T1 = 26.57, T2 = 15.6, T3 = 16.77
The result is 43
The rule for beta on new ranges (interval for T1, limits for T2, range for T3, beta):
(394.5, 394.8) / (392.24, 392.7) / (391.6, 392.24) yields 48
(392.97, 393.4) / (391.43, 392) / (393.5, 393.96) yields 35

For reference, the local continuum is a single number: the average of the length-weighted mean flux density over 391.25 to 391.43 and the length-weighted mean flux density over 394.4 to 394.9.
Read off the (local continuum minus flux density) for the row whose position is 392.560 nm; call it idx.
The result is 2.1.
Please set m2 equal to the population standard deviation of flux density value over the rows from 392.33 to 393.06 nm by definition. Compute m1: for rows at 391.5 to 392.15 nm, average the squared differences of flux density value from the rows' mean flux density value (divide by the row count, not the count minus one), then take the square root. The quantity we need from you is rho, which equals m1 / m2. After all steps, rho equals 1.1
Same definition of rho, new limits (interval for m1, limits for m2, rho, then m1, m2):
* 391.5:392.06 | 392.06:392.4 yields 2.0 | 2.8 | 1.4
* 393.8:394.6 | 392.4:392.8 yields 2.0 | 2.3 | 1.1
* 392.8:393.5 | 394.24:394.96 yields 0.7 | 3.1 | 4.2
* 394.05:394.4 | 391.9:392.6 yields 0.1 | 0.3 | 2.7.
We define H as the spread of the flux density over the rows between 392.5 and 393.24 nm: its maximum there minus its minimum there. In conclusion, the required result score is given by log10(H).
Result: 1.1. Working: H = 11.8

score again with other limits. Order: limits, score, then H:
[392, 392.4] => 0.6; 4.0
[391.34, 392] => 0.7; 4.9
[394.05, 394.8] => 1.1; 12.9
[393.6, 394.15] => 1.0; 10.0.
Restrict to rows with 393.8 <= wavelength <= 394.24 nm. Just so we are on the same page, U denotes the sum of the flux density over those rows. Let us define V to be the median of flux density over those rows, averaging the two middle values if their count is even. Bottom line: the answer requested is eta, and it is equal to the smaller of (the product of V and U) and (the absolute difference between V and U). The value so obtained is 50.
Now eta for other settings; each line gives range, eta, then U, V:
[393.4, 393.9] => 21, 26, 5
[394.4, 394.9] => 66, 84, 17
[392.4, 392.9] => 66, 83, 17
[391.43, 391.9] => 98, 122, 24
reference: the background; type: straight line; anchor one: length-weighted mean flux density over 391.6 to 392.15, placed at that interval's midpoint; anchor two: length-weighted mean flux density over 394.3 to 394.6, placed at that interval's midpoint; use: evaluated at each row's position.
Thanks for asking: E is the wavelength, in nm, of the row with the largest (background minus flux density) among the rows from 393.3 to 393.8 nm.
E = 393.465 nm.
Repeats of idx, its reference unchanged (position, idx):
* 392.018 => 4.1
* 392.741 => 5.2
